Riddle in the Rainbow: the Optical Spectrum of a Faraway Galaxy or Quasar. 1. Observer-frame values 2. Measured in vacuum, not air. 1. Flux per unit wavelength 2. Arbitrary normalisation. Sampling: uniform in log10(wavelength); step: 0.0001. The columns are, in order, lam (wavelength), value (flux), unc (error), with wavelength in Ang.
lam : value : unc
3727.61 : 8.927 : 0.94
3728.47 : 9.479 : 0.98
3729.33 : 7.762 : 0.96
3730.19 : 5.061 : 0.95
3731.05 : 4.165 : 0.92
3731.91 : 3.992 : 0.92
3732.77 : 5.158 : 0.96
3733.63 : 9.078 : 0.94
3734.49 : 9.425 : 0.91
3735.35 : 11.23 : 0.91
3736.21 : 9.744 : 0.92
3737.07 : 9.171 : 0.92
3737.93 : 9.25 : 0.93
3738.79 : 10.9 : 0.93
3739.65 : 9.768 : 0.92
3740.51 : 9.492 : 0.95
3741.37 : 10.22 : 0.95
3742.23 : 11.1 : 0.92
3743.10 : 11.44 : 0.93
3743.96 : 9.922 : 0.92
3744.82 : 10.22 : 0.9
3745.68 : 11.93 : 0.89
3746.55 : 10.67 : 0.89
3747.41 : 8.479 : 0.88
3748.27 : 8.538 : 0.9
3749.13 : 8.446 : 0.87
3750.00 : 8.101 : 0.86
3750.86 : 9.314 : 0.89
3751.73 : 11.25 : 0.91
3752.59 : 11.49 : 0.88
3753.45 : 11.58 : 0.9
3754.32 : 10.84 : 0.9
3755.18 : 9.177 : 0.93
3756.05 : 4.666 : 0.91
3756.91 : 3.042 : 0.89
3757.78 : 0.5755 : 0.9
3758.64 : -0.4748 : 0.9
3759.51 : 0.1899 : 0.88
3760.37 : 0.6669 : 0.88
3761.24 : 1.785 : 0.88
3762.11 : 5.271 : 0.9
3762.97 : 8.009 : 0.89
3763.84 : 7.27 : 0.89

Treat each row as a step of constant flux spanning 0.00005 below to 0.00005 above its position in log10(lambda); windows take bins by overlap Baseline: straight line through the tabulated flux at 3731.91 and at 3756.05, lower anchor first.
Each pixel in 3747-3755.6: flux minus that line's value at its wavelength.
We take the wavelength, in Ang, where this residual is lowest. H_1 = 3750.00 Ang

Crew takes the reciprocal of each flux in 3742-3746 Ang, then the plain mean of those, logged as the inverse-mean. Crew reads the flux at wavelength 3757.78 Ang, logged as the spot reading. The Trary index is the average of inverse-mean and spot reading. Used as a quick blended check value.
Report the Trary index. 0.3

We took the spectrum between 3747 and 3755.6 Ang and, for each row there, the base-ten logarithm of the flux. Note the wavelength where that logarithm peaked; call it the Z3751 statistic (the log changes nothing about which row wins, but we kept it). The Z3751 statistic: 3753.45 Ang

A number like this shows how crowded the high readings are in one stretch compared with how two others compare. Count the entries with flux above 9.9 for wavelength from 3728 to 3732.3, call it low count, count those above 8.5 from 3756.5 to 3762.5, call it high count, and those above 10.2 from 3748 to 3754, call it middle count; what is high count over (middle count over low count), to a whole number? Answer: 0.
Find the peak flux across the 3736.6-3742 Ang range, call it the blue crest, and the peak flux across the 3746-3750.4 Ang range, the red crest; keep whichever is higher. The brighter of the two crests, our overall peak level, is 10.9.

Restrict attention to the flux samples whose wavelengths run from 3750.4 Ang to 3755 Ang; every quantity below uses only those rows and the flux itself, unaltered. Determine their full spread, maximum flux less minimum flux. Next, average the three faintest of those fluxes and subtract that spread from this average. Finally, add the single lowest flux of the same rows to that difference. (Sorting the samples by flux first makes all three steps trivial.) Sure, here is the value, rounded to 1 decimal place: 17.5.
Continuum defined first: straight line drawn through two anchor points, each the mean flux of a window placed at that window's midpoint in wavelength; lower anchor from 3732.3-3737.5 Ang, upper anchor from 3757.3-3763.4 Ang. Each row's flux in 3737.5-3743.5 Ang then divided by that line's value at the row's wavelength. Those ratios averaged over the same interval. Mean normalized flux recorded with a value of 1.4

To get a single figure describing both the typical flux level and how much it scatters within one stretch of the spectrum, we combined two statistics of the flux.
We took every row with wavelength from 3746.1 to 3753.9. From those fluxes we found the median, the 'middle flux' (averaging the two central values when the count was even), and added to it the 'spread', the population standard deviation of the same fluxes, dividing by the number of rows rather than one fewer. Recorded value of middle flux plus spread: 10.7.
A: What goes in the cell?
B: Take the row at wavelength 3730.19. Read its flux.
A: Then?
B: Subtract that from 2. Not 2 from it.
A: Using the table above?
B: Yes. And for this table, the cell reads -3.1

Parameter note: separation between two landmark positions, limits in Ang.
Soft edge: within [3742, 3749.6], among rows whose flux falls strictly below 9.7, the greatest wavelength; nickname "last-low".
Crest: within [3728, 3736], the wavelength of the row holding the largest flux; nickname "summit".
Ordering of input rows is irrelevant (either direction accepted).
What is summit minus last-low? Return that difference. -13.8 Ang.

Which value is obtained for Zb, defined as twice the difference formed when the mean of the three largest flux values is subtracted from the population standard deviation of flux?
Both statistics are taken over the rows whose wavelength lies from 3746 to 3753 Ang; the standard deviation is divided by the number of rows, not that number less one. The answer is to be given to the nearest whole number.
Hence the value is -20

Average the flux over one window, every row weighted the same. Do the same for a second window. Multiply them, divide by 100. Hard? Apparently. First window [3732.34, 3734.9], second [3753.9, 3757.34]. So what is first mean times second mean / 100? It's 0.55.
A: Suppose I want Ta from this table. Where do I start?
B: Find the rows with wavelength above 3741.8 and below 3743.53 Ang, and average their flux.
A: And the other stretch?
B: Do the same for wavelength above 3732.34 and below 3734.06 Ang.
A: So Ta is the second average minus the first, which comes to -4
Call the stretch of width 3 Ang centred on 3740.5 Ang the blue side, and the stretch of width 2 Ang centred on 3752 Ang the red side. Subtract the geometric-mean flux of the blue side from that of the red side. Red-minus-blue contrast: 1.5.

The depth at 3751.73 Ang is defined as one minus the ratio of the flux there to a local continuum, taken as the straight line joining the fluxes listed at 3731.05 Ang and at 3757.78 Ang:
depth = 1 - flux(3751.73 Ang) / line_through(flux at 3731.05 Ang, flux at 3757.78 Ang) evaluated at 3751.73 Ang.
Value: -7.1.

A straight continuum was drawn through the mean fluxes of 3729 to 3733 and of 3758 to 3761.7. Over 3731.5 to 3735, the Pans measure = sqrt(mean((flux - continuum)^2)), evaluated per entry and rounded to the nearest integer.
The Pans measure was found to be 3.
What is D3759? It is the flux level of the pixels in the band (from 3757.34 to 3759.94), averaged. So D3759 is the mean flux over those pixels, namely 0.10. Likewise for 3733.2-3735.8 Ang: 9.91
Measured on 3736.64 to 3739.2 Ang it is 9.77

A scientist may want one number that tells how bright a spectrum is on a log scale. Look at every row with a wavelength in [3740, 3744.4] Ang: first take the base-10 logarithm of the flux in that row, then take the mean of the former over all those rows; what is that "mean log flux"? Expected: 1.02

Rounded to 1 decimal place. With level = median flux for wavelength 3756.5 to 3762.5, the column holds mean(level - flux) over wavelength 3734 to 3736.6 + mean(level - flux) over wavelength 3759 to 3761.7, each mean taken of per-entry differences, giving -9.7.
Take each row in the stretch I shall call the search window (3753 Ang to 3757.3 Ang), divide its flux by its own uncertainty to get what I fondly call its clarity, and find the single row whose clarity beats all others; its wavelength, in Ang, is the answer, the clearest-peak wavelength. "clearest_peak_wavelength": 3753.45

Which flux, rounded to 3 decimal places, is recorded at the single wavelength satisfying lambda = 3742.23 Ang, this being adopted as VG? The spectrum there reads 11.100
